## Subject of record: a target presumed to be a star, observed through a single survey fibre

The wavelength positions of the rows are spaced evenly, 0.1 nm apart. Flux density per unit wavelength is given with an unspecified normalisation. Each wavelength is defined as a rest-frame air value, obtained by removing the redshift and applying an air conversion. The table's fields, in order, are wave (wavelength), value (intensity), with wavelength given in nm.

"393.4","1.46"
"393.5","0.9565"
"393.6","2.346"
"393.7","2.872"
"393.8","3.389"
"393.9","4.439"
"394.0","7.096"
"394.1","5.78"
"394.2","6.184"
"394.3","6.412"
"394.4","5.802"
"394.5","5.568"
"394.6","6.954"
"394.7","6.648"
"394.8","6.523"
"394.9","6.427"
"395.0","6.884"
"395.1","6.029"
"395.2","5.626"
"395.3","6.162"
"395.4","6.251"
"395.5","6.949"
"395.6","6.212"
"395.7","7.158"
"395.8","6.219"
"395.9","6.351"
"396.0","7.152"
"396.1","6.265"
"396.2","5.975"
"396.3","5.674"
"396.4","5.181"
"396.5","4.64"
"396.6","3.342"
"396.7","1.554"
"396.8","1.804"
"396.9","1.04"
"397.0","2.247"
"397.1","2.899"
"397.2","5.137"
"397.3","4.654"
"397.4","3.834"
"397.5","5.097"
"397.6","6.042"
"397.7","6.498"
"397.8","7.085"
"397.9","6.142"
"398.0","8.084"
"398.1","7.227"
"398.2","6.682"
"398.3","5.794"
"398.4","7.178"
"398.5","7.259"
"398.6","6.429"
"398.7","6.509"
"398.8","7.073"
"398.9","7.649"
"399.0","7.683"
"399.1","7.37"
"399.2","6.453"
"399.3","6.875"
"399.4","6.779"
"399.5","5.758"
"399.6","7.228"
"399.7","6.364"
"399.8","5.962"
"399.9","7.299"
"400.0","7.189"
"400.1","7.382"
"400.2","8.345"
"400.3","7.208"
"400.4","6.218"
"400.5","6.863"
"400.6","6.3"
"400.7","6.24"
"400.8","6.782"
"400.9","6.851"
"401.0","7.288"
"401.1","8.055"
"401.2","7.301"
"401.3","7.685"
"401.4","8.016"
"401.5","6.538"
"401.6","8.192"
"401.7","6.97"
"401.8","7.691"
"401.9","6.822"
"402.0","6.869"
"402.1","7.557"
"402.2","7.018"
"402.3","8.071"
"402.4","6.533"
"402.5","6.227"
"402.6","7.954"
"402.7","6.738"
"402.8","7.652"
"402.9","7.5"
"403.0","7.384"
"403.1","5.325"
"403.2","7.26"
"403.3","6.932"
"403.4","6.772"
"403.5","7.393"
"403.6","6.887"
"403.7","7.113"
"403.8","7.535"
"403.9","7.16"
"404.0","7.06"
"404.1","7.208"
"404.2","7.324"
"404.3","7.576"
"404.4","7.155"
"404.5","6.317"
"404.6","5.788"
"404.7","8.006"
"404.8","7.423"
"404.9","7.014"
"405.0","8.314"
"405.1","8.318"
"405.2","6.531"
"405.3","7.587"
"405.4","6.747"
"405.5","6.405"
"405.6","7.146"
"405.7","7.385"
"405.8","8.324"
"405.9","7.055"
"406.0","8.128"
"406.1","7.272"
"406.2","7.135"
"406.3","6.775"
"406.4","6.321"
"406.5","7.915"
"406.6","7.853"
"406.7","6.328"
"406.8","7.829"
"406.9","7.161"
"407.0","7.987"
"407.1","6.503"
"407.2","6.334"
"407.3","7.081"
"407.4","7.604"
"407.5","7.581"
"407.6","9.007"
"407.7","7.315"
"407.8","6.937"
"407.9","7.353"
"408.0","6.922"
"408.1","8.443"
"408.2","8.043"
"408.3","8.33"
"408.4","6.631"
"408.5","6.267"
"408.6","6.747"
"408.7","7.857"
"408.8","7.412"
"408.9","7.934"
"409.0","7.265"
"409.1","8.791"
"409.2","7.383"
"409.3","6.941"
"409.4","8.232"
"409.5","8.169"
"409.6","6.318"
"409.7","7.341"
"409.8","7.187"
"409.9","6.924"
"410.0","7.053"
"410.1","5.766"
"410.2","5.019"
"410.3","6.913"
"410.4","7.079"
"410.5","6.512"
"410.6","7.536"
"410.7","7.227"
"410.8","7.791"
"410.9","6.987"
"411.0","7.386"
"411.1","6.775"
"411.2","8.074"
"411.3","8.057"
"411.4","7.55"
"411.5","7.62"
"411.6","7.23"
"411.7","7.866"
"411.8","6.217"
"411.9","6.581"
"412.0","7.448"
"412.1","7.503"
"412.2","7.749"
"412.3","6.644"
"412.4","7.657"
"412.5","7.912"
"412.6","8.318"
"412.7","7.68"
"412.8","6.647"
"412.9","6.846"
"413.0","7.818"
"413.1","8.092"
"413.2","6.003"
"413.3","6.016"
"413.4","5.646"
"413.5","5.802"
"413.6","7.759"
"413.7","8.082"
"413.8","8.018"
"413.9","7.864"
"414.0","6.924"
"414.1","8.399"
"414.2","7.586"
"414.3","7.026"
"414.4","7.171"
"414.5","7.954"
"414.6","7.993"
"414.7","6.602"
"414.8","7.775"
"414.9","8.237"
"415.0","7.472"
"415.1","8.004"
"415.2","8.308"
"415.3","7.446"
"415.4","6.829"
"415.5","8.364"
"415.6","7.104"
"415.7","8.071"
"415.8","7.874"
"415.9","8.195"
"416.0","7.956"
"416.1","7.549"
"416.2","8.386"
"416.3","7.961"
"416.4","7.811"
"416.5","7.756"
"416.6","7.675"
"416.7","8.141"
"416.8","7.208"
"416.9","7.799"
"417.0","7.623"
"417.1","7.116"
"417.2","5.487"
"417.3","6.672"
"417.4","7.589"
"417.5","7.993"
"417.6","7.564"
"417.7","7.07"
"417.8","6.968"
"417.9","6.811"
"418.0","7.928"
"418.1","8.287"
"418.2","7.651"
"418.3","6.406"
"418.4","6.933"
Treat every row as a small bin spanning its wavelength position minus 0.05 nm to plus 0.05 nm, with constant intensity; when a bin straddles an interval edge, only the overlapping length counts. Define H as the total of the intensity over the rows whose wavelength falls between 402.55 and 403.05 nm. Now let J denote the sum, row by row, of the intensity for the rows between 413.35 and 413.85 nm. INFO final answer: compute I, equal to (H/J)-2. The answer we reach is -0.95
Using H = 37.2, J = 35.3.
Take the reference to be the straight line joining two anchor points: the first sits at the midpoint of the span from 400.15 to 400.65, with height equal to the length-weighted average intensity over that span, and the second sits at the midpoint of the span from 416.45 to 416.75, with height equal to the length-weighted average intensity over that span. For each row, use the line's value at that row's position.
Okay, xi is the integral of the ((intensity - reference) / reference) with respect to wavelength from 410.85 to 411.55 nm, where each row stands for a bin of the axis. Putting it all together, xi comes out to -0.01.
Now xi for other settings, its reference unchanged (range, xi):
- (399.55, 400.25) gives 0.02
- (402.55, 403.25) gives 0.00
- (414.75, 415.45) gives 0.00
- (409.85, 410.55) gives -0.10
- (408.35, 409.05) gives -0.03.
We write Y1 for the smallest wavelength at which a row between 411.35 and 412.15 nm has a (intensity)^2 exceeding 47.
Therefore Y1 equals 411.4 nm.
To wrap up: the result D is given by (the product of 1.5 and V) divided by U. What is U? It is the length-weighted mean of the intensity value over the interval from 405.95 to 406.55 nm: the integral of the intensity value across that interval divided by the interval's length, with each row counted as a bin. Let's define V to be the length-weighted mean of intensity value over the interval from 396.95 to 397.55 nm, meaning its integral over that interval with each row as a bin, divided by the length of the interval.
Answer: 0.82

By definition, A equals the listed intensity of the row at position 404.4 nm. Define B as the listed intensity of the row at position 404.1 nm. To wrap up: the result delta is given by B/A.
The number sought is 1.01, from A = 7.155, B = 7.208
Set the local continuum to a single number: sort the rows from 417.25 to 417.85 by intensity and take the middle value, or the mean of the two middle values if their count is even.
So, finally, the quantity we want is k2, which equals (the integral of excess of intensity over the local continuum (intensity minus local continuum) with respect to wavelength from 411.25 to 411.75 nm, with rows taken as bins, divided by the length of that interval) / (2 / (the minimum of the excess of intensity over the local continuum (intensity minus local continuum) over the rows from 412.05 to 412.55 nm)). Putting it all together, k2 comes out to -0.12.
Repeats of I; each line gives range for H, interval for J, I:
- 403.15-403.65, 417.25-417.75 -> -1.04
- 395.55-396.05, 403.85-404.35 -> -1.09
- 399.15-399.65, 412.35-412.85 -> -1.13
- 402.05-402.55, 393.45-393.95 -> 0.53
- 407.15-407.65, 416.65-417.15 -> -1.01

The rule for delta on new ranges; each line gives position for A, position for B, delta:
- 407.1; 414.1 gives 1.29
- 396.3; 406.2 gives 1.26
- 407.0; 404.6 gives 0.72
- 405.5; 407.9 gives 1.15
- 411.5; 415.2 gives 1.09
